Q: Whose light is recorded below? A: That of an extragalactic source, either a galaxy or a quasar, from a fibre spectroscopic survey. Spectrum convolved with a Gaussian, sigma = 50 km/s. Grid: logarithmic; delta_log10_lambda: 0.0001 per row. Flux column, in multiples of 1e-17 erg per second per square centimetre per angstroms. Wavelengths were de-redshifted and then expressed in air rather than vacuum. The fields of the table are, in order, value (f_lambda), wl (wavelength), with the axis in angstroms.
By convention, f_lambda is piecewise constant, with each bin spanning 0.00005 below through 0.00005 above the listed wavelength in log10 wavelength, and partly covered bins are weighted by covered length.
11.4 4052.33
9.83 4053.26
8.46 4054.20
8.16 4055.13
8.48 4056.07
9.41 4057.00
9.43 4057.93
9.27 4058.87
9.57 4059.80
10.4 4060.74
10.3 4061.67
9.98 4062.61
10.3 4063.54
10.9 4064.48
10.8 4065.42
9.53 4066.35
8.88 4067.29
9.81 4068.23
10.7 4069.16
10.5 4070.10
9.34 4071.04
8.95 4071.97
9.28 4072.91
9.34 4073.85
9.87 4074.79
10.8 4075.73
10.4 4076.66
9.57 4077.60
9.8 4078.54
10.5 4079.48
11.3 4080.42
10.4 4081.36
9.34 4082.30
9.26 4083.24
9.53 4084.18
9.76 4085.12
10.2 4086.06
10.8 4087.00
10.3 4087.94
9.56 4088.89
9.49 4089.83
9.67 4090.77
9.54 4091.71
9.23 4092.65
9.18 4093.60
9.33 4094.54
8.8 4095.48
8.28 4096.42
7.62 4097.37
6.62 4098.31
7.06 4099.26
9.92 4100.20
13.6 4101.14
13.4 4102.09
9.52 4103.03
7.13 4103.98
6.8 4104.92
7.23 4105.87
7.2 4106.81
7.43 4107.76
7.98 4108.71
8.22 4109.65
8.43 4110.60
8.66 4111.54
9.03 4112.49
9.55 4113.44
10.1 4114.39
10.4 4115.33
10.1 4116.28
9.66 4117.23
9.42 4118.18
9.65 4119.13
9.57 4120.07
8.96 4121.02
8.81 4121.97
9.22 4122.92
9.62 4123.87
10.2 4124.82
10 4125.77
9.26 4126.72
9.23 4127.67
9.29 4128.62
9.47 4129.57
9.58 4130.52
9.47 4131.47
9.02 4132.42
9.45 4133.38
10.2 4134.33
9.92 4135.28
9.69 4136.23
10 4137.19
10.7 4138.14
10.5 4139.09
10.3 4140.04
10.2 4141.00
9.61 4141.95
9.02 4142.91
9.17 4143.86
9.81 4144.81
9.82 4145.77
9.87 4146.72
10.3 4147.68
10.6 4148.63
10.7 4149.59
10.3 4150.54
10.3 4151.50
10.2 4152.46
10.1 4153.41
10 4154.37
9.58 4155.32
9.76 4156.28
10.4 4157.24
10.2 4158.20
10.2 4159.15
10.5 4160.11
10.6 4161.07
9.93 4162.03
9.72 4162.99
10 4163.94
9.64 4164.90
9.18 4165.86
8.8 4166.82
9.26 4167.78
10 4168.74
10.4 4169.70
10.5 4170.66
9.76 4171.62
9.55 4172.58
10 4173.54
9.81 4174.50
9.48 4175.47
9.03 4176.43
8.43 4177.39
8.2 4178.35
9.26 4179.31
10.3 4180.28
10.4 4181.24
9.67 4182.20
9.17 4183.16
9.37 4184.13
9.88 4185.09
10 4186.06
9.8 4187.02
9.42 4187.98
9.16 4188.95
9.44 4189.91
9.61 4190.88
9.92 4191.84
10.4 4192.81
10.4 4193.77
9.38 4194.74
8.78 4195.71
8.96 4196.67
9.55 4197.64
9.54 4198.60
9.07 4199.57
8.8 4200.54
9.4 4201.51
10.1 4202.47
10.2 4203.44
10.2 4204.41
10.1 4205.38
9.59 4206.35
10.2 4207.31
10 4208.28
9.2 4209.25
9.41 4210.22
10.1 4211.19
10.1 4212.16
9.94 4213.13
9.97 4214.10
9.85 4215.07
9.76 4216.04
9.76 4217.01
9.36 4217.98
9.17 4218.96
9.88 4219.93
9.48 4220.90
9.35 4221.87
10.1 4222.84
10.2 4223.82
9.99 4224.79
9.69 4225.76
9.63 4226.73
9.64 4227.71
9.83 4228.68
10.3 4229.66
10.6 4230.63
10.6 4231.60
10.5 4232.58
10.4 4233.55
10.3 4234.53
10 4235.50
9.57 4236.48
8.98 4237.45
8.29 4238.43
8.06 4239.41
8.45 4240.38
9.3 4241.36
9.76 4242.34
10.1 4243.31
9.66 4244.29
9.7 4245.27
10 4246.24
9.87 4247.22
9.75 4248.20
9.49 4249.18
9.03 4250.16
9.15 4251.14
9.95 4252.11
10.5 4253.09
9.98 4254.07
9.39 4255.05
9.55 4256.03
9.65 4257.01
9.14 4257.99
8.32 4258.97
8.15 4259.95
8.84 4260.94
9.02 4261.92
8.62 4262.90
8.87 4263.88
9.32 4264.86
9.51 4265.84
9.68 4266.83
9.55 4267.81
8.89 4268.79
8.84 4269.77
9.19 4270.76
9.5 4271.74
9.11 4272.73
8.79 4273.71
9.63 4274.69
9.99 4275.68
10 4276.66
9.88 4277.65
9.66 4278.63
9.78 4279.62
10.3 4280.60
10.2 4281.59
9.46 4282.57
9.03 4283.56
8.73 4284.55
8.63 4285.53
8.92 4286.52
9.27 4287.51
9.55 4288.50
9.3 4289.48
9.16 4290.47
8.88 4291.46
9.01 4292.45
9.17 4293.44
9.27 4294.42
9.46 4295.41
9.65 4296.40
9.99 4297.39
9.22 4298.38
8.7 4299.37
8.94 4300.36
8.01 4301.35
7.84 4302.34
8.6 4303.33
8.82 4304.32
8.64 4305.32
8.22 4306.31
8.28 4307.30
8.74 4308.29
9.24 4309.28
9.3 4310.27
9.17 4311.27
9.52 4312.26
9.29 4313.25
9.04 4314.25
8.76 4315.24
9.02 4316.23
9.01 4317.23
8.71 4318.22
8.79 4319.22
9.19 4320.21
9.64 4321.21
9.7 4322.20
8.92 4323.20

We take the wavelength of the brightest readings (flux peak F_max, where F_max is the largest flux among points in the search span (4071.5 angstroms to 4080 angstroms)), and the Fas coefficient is 4075.73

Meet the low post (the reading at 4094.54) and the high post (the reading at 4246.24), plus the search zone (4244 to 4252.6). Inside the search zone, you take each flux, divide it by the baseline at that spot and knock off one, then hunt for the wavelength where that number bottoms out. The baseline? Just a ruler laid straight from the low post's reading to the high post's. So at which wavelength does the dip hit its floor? 4250.16 angstroms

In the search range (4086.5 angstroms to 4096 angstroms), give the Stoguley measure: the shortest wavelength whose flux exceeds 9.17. 4087.00 angstroms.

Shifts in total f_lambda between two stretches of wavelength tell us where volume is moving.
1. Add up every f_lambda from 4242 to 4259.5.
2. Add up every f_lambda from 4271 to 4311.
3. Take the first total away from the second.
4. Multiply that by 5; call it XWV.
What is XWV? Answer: 969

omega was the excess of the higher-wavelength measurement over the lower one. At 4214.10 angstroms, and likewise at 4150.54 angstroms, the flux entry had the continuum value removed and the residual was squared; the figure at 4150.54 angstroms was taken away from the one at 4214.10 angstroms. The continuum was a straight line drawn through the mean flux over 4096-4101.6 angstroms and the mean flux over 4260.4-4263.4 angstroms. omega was -0.8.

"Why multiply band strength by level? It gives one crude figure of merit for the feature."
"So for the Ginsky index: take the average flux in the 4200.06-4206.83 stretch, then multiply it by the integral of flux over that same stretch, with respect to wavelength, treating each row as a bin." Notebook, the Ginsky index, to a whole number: 647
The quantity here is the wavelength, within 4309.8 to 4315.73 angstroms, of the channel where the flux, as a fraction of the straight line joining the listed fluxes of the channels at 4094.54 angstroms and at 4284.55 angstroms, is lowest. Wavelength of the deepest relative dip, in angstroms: 4315.24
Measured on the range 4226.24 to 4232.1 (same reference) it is 4226.73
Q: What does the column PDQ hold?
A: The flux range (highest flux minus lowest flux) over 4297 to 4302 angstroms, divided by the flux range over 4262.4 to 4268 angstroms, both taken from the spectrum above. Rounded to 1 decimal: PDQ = 1.9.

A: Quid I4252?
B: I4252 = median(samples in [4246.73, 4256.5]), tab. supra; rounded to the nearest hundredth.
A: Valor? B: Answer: 9.65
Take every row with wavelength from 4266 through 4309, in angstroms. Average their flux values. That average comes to 9.2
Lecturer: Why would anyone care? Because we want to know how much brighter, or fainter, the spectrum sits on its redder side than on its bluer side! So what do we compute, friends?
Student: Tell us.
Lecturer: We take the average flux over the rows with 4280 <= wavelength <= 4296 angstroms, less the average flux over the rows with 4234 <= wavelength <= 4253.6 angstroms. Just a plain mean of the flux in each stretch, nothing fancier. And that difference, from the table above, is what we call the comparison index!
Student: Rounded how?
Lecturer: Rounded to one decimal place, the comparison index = -0.2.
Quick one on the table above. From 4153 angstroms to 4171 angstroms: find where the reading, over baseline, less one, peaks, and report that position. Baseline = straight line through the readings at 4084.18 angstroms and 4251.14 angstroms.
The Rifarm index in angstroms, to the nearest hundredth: 4161.07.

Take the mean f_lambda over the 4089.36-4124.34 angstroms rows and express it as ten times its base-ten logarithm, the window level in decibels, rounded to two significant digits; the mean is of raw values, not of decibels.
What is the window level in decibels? 9.6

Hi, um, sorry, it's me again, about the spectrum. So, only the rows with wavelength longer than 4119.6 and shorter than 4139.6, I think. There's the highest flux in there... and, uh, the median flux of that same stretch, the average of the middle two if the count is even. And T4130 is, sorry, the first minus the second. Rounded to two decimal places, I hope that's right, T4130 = 1.13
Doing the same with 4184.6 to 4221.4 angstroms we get 0.64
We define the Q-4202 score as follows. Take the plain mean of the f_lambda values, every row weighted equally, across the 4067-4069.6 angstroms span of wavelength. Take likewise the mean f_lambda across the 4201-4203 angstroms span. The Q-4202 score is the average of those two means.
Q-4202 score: 9.8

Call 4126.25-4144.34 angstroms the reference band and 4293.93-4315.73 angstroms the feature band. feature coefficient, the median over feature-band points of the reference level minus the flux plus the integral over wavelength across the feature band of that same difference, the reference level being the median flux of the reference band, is 15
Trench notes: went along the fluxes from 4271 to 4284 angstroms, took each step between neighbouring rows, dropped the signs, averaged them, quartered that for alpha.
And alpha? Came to 0.087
